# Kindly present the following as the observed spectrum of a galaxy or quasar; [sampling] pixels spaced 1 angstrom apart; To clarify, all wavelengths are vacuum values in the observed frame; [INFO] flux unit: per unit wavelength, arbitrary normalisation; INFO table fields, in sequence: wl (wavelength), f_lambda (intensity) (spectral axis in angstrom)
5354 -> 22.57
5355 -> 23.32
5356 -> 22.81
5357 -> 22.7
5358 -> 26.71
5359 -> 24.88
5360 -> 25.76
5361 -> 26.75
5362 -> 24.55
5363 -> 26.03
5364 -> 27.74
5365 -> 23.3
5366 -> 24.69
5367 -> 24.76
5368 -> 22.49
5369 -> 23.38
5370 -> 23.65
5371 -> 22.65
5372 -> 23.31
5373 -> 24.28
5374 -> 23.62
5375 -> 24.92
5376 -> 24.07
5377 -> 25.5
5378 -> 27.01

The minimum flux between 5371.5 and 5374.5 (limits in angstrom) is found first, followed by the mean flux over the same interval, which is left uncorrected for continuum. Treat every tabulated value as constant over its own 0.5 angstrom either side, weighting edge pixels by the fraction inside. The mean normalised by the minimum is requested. 1.018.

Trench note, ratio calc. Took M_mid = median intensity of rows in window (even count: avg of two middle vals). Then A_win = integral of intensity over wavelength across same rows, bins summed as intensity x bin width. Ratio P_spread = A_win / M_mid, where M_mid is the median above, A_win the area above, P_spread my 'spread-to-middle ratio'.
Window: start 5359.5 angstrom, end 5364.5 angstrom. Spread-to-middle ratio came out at 5.03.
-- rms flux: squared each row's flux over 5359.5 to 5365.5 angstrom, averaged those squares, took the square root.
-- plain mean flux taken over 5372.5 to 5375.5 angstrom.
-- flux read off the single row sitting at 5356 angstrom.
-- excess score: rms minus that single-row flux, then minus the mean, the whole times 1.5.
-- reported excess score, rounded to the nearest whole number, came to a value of -32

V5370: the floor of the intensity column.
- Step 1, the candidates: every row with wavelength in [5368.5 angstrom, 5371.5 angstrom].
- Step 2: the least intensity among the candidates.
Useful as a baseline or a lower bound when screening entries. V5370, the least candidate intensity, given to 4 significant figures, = 22.65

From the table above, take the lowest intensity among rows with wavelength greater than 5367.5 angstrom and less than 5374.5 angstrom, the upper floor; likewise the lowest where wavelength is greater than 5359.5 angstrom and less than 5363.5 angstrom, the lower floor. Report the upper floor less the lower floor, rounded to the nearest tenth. -2.1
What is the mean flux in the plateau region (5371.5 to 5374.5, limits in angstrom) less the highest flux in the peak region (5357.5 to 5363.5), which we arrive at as -3.0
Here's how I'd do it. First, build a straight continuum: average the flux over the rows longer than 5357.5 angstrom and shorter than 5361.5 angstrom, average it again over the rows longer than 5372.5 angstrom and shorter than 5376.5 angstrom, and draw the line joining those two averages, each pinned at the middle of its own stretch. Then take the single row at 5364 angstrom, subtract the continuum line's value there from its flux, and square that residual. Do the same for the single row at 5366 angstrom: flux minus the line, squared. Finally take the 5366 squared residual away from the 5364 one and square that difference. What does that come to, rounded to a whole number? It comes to 23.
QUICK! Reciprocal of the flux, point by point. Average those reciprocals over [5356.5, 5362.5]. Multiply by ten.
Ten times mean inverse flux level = 0.398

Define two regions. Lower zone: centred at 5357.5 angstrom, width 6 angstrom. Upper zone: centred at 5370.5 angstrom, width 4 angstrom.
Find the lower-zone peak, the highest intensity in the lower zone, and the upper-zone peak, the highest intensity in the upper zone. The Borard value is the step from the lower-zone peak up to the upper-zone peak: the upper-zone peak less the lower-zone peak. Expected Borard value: -3.1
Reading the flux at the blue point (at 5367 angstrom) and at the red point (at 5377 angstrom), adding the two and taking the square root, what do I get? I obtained 7.09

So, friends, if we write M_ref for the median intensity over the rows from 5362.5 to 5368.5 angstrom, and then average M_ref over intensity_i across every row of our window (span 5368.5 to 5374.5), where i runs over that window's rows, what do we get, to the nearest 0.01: 1.05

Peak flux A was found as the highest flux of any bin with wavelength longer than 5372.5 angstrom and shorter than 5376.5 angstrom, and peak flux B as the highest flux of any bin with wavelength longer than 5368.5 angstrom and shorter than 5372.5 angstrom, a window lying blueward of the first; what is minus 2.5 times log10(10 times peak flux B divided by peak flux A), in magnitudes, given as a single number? -2.44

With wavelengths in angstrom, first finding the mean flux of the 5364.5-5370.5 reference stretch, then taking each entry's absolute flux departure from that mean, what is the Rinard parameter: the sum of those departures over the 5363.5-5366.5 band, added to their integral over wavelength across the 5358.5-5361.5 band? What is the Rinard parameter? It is 11.7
